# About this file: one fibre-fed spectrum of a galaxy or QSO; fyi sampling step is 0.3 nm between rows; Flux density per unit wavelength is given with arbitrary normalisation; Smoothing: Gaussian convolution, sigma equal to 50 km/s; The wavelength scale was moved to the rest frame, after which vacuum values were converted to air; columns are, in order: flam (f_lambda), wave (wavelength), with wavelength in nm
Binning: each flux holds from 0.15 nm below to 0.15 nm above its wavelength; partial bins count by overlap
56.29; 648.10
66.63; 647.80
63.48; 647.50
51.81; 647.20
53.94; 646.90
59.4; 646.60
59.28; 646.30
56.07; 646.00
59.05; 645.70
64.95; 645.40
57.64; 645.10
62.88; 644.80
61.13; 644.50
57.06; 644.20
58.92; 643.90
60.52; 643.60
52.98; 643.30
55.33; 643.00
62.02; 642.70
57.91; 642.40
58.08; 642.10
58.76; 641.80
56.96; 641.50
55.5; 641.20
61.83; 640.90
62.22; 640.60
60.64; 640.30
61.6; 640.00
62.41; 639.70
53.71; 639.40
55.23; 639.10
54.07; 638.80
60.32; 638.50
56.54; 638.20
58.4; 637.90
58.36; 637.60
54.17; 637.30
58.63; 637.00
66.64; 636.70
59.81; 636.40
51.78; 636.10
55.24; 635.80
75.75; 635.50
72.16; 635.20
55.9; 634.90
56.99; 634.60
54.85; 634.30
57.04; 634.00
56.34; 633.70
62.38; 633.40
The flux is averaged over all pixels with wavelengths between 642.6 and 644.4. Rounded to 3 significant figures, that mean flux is 57.8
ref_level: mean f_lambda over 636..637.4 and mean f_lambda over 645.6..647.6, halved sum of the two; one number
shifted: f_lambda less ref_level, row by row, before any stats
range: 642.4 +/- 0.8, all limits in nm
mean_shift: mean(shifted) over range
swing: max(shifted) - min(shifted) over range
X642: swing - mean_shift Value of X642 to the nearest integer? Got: 6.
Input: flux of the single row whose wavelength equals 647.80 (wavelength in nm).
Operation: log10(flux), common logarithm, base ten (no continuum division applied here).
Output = 1.82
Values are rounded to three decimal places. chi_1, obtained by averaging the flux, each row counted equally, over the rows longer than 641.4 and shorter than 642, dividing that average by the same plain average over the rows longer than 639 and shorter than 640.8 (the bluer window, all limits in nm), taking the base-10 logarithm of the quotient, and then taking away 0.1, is -0.111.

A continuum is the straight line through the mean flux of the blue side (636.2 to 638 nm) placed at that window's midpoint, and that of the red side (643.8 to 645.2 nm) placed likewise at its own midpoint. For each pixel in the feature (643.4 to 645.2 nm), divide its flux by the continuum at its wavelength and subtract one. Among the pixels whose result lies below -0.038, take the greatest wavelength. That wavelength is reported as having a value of 644.20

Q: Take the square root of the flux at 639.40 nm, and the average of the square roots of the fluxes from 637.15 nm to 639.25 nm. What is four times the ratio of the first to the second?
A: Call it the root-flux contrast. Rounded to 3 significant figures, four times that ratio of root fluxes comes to 3.89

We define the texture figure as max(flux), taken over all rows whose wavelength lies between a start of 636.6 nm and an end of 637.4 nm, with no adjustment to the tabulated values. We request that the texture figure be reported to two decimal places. 66.64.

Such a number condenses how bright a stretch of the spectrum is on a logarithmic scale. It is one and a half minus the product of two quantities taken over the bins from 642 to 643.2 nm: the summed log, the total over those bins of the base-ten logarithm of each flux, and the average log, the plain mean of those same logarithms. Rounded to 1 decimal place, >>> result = -11.0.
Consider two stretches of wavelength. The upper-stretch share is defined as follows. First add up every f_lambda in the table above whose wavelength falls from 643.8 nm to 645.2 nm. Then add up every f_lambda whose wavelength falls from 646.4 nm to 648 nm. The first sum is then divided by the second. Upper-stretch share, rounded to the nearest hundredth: 1.01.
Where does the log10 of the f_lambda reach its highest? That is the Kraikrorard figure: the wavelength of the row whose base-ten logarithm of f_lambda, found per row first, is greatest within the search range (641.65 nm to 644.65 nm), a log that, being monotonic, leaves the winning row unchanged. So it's 642.70 nm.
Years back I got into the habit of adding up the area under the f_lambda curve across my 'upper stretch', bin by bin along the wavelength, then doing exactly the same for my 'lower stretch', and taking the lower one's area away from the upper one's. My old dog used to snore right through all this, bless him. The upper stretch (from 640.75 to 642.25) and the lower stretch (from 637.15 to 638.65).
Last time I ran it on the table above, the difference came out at 1.0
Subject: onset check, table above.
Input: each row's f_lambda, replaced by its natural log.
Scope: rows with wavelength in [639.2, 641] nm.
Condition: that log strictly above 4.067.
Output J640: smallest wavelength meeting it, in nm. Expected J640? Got 639.70 nm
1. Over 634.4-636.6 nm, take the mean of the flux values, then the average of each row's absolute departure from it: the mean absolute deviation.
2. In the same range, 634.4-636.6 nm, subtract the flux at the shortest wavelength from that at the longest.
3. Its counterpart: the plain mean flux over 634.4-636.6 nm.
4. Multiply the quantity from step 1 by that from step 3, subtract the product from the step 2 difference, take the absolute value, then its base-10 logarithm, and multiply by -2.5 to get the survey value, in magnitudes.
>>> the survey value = -6.6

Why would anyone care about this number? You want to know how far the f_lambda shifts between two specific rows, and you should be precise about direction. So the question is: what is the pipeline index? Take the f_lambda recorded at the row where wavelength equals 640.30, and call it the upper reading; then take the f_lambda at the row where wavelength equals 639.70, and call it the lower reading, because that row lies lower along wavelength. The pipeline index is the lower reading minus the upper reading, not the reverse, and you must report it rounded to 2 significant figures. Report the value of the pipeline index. 1.8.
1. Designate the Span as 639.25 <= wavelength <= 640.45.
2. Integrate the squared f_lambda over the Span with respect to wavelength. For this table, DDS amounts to 4275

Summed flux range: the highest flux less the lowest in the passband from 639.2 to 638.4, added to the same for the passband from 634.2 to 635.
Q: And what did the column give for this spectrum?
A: 8.4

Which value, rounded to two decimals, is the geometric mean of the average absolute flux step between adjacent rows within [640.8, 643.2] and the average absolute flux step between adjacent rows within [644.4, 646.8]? 3.39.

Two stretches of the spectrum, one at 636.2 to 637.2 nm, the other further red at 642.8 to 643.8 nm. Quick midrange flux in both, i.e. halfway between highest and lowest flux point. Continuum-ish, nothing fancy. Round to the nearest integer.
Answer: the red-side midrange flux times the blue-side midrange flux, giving 3555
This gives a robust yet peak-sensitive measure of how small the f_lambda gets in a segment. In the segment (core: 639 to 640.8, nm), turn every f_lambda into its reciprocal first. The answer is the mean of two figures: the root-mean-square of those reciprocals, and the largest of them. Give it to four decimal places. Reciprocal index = 0.0178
